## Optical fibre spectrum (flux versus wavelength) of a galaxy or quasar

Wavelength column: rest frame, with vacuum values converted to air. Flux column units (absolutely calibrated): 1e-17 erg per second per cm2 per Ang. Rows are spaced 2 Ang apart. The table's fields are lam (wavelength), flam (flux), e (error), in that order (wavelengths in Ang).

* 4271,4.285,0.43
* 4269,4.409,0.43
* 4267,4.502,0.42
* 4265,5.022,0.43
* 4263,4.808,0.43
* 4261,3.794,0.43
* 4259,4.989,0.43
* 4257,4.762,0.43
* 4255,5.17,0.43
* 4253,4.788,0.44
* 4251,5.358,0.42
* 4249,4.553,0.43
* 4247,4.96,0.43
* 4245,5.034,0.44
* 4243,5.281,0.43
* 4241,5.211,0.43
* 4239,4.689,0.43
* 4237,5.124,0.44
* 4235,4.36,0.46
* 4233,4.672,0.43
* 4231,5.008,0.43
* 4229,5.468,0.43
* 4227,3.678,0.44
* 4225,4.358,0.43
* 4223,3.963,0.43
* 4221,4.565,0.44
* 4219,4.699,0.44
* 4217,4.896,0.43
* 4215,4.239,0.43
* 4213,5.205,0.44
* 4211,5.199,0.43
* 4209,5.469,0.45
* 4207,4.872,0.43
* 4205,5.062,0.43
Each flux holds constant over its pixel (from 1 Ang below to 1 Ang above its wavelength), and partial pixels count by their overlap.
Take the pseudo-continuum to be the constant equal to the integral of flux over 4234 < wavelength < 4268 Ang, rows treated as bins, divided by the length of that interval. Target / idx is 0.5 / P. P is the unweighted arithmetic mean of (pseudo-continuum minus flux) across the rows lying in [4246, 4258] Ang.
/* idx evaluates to -6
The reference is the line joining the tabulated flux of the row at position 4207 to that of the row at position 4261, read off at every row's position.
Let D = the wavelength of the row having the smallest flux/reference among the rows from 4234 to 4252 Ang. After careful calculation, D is 4235 Ang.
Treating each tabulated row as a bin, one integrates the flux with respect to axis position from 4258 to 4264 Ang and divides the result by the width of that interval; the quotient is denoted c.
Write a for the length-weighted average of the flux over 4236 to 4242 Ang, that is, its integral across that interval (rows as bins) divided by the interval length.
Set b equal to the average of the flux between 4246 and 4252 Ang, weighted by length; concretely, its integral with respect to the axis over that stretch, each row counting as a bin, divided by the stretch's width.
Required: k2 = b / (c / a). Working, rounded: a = 5.01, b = 4.96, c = 4.53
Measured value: 5.5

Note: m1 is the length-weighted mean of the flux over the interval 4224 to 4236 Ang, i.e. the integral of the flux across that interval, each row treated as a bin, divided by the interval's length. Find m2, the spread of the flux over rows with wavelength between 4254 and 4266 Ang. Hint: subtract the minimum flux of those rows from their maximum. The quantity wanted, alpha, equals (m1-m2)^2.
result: 10.3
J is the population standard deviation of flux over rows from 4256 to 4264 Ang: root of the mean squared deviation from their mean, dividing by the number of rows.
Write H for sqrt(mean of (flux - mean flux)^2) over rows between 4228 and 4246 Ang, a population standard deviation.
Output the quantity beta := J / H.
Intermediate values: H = 0.33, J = 0.47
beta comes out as 1.42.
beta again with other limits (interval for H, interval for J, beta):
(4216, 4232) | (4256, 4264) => 0.86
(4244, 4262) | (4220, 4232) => 1.42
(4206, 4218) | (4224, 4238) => 1.42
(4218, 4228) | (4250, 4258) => 0.67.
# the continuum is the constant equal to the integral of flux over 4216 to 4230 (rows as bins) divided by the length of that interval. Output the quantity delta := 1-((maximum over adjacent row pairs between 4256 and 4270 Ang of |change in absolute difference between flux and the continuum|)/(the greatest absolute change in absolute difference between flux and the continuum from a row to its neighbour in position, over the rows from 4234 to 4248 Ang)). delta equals 0.1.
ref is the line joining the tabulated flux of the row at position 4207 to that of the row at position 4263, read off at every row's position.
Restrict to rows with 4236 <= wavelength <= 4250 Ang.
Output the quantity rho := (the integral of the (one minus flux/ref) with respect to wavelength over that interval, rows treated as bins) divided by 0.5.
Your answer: -0.9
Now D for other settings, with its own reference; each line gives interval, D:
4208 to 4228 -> 4227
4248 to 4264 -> 4261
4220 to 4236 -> 4227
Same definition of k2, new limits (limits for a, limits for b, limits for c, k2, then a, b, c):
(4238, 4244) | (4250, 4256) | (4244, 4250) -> 5.3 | 5.06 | 5.11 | 4.85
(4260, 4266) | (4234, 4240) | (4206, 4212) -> 4.1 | 4.54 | 4.72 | 5.18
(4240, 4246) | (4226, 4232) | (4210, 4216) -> 5.0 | 5.18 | 4.72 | 4.88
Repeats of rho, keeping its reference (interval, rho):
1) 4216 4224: 1.1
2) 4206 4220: -0.4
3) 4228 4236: -0.1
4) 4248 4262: 0.3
